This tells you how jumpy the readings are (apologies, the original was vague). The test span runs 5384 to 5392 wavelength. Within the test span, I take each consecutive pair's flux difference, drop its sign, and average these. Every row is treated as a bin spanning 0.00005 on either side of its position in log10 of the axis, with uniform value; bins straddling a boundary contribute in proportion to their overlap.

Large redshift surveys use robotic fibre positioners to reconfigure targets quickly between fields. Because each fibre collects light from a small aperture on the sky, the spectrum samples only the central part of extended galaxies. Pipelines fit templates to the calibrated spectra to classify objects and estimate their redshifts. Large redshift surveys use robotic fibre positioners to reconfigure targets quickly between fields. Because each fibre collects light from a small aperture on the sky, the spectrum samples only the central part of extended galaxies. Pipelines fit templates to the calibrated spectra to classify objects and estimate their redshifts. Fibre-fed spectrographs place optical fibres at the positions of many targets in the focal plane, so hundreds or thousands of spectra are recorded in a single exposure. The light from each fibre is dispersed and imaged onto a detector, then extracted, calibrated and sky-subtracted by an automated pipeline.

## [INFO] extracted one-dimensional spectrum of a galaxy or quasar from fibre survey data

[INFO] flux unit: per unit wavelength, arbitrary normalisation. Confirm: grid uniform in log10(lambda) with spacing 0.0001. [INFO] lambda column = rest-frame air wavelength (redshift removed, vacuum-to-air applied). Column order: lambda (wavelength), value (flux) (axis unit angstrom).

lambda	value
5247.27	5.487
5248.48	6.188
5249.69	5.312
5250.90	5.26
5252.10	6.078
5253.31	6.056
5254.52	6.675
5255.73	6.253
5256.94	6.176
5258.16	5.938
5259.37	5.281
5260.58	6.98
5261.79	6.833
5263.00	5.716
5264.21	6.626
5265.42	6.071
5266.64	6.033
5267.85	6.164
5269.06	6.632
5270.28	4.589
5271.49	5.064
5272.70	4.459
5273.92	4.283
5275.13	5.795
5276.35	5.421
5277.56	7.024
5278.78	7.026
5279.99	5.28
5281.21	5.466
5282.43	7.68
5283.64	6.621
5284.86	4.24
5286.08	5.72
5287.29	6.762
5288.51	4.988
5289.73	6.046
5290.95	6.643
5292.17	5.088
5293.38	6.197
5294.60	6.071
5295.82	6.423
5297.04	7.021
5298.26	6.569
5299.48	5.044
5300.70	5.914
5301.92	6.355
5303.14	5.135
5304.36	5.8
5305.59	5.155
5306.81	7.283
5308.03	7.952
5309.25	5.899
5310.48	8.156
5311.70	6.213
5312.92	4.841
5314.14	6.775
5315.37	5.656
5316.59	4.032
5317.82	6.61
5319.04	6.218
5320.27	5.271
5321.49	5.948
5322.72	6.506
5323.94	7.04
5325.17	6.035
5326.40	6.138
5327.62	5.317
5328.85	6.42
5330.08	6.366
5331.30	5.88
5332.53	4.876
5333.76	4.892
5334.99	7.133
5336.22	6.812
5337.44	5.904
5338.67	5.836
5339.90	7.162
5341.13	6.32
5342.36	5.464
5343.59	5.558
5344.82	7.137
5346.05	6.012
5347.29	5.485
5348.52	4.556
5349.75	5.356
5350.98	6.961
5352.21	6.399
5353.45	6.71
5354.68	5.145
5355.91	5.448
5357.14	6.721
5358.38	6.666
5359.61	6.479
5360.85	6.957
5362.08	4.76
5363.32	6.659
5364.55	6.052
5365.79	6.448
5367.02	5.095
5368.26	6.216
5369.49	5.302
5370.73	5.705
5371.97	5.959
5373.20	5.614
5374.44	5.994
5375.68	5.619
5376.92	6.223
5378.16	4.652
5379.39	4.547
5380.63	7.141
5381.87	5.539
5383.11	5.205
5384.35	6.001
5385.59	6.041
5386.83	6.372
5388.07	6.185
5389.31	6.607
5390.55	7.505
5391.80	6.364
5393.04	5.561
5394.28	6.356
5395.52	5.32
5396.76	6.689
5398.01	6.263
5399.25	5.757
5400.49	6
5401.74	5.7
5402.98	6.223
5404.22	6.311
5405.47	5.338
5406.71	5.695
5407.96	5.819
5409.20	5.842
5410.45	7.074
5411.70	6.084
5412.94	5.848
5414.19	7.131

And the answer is 0.50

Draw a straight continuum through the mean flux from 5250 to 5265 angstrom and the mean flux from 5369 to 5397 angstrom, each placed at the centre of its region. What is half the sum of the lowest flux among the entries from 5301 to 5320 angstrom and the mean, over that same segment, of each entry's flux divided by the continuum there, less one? 2.02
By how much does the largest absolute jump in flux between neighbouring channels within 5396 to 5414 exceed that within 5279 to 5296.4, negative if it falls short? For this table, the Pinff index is -1.1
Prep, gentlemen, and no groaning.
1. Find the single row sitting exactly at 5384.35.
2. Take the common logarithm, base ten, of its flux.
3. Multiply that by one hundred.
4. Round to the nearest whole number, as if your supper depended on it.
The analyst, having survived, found 78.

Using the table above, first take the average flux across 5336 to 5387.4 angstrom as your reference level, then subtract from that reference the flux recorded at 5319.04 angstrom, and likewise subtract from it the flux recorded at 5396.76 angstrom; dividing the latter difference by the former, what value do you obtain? 2.8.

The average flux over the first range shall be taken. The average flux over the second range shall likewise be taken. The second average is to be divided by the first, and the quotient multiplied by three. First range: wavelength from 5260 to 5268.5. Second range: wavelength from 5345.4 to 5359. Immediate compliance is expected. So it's 2.81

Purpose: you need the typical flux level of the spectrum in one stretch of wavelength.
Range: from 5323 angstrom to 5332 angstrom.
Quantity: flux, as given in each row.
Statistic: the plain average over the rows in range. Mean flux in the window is 6.17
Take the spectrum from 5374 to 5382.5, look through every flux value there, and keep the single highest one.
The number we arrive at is 7.141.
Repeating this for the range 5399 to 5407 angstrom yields 6.311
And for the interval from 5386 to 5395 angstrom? 7.505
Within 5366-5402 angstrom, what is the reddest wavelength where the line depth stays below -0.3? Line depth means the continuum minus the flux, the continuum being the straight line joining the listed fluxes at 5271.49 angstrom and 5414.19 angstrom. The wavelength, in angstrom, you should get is 5390.55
